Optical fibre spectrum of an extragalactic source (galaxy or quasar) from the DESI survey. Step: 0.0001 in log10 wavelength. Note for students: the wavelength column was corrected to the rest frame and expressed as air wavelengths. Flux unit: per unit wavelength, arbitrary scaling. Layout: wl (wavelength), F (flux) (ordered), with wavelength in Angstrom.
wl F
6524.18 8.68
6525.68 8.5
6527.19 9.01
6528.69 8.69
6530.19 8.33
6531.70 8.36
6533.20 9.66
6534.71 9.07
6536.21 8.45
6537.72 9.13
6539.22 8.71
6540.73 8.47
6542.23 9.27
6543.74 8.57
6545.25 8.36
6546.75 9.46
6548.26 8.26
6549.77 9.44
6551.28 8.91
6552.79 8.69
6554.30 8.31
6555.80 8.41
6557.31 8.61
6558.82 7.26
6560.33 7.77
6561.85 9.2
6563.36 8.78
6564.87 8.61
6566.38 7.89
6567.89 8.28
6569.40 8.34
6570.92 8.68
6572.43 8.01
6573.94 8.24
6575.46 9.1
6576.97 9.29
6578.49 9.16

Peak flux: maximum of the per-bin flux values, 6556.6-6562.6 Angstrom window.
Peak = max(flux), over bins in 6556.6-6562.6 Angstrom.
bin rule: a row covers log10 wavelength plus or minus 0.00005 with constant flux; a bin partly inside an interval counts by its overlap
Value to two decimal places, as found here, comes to 9.20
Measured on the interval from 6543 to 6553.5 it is 9.46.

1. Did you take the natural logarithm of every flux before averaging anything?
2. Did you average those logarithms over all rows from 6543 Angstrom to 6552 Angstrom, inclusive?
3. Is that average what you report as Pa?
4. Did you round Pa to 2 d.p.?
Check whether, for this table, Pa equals 2.18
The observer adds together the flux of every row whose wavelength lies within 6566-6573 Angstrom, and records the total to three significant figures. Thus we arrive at 41.2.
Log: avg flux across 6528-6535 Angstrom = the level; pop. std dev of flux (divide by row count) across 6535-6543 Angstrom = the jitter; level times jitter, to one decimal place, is 3.0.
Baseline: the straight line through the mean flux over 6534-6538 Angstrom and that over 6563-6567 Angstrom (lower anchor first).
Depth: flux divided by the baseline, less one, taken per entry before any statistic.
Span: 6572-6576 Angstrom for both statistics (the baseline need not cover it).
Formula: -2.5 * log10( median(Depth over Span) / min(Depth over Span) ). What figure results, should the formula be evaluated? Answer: 2.1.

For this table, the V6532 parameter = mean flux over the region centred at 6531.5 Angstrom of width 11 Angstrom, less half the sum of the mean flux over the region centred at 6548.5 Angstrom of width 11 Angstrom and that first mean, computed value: -0.01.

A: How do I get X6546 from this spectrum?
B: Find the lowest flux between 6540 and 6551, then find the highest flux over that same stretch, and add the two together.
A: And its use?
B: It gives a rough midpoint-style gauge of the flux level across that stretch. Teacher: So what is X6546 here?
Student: 17.7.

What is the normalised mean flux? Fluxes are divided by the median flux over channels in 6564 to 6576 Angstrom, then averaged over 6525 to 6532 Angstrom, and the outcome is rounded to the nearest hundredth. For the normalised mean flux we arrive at 1.03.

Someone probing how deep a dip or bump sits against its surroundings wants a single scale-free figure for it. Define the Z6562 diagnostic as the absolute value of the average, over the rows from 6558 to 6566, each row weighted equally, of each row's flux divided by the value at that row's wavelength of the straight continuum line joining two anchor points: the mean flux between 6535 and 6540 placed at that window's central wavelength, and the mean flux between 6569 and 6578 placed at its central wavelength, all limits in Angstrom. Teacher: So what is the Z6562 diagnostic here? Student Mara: 0.96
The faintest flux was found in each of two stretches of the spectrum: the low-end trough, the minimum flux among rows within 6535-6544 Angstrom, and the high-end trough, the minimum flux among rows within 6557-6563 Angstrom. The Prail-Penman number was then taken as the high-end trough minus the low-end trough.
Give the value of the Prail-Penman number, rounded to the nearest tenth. -1.2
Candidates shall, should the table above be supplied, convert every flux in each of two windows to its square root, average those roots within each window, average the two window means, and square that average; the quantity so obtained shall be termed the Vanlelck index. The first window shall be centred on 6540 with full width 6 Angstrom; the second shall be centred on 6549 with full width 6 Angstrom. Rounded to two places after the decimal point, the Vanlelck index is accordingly 8.95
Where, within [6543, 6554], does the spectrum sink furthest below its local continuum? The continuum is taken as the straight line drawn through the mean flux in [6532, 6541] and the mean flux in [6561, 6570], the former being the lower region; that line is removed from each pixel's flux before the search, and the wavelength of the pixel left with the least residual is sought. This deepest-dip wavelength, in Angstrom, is 6548.26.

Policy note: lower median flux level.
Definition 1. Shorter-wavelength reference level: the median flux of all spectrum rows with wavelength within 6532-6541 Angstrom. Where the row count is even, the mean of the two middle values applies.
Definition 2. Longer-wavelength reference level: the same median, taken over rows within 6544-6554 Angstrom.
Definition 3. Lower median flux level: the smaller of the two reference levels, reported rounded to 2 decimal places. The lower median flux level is 8.80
